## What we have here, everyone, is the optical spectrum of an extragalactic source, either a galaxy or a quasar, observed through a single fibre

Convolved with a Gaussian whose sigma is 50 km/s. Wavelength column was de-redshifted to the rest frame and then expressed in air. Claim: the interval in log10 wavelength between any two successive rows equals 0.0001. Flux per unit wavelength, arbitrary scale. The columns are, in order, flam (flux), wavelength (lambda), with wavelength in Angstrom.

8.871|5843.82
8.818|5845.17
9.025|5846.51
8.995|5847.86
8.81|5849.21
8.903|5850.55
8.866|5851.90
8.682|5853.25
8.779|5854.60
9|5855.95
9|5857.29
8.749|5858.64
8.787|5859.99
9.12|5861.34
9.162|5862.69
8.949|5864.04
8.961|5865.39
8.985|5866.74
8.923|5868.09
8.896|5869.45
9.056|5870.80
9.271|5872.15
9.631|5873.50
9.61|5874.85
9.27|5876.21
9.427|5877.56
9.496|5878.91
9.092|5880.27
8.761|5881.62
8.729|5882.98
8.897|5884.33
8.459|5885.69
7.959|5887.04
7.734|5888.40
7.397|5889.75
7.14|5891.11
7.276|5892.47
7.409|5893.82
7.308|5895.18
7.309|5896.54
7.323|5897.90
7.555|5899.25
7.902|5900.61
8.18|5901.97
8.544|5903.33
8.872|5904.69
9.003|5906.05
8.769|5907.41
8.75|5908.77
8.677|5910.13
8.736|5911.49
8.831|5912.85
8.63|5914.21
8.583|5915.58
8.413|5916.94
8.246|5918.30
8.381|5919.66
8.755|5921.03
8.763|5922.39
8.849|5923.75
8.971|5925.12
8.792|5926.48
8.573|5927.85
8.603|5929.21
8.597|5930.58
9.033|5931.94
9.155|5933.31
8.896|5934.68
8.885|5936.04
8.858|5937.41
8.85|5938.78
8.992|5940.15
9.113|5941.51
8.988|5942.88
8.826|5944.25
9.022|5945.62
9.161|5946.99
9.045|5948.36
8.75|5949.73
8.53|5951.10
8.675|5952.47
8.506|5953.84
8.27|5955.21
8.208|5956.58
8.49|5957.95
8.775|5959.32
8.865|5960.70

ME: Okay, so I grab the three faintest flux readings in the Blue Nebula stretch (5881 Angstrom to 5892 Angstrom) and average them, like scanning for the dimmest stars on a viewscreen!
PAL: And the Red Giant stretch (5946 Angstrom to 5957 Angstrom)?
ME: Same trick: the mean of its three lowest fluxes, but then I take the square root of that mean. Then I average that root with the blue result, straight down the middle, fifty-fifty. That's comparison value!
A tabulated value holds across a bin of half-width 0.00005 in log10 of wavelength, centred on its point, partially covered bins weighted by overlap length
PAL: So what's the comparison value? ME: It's 5.15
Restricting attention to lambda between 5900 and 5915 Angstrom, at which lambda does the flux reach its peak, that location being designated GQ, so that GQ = 5906.05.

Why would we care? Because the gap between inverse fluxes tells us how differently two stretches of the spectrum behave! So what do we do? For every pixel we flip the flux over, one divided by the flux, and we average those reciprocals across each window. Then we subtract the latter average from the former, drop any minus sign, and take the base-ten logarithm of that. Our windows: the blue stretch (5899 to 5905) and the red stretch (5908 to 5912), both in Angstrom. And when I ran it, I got -2.1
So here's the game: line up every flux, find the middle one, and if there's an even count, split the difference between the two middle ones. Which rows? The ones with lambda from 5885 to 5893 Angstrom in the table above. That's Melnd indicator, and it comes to 7.57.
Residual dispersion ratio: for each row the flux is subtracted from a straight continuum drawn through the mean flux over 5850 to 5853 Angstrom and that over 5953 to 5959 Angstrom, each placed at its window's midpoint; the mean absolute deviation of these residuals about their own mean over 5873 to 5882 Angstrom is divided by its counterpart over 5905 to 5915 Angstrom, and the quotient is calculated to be 2.9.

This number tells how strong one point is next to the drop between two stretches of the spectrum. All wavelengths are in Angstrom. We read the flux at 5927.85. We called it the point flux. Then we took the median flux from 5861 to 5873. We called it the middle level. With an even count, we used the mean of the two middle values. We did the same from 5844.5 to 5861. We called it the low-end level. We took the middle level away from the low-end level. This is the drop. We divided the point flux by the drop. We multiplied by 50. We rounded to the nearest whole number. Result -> -2998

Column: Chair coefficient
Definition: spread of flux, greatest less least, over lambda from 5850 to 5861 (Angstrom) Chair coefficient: 0.3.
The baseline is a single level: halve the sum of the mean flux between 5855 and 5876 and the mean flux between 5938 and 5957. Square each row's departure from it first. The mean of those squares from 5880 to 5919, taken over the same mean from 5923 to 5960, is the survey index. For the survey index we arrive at 11.1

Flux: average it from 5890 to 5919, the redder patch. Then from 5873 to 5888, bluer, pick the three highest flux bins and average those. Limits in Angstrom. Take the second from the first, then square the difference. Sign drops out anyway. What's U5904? 2.0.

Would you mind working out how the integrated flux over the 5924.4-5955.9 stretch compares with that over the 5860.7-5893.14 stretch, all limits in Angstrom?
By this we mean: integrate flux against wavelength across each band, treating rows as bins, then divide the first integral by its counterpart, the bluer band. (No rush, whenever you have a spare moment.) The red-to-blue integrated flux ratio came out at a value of 1.0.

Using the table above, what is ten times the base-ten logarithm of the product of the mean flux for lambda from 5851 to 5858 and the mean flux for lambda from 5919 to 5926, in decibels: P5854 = 18.9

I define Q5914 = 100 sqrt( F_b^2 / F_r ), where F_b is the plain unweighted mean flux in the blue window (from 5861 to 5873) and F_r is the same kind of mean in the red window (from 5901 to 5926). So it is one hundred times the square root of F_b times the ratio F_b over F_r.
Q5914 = 307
